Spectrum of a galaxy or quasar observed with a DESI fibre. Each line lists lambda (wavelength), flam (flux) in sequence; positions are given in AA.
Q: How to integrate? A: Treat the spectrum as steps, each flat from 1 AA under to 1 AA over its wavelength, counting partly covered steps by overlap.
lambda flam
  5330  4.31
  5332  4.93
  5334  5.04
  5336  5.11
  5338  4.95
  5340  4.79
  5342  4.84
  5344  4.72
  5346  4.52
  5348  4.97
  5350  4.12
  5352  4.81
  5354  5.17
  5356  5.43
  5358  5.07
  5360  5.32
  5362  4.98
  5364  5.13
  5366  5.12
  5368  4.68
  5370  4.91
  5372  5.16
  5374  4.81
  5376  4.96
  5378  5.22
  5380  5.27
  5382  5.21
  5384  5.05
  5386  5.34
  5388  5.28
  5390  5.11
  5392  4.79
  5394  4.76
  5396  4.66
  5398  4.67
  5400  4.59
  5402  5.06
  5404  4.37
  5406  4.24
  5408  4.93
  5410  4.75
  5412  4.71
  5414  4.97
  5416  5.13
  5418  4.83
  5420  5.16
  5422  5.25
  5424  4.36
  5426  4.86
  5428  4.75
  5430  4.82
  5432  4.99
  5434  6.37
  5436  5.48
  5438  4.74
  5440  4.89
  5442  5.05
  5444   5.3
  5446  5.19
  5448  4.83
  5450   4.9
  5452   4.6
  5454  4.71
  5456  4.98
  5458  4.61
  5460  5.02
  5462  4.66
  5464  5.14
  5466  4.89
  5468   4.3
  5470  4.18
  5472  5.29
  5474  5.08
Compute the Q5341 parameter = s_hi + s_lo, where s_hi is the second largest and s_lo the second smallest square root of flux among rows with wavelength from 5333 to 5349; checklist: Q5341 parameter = 4.42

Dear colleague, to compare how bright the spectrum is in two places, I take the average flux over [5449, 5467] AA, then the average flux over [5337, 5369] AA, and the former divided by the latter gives 0.98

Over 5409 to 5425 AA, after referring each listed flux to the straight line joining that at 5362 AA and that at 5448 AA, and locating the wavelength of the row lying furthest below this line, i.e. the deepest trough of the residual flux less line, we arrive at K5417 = 5424 AA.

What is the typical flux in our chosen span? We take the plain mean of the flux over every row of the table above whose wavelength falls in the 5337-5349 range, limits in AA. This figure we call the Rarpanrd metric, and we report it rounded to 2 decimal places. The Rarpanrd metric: 4.80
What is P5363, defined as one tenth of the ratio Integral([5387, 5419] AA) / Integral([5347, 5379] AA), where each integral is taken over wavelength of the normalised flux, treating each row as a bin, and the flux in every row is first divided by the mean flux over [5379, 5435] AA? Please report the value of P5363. 0.096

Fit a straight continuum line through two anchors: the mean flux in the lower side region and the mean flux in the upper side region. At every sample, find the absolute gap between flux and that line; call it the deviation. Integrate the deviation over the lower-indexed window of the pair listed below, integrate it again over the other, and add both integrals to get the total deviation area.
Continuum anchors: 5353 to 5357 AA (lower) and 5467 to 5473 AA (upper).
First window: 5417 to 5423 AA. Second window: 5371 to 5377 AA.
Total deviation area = 2.65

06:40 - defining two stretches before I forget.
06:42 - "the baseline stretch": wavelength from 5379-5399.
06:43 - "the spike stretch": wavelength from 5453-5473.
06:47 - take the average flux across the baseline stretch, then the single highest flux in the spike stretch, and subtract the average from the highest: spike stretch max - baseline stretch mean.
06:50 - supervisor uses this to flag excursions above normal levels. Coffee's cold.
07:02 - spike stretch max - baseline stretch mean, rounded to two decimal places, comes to 0.28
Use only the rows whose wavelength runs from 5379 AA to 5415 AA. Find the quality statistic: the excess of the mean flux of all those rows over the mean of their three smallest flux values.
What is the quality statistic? 0.48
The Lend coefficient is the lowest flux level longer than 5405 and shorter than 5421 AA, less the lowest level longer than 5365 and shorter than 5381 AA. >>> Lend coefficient -0.44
